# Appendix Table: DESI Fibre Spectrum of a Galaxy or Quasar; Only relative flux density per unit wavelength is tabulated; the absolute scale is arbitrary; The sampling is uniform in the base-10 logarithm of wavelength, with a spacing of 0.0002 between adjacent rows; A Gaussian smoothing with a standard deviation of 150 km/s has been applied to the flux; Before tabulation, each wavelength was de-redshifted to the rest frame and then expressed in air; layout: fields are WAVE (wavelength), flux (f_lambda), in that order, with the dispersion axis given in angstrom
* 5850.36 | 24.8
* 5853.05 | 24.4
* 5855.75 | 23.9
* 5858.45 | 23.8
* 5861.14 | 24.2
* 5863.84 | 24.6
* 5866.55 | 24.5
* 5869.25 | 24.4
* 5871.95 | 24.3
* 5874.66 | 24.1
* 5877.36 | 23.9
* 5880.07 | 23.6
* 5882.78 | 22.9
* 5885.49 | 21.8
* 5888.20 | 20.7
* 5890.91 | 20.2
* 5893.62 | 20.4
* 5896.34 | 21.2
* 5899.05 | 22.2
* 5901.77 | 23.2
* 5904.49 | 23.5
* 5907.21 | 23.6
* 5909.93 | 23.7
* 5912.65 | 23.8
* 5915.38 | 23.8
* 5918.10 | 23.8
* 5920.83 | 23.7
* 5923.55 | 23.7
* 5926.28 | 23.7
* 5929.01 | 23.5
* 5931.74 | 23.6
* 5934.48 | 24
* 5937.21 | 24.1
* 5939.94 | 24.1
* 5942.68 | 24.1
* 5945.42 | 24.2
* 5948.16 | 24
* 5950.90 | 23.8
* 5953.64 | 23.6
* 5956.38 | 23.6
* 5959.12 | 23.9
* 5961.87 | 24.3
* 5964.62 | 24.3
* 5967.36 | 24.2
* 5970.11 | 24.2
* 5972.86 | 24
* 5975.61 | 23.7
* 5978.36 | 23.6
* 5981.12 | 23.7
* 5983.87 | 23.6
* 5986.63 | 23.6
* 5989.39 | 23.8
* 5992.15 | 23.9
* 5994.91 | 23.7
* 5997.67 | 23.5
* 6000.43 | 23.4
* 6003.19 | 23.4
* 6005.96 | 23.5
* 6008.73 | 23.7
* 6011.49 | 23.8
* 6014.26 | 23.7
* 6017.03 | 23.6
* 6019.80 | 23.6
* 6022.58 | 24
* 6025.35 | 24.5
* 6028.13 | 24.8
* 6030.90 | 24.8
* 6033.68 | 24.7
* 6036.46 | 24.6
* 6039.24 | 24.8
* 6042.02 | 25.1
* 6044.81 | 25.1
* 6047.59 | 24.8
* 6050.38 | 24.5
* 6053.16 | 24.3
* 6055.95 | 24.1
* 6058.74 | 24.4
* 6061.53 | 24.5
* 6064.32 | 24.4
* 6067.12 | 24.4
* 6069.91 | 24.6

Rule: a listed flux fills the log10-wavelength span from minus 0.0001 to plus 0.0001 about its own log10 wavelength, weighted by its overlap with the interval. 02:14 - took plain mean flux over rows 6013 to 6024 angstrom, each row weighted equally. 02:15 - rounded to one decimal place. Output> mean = 23.7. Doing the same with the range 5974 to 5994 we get 23.7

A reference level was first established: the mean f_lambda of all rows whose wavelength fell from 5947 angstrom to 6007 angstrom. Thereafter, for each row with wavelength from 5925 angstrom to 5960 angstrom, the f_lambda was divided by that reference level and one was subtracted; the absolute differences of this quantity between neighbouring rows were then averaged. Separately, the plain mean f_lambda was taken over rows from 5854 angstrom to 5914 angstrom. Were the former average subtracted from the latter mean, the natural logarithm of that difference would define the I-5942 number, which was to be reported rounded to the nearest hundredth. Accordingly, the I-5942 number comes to 3.14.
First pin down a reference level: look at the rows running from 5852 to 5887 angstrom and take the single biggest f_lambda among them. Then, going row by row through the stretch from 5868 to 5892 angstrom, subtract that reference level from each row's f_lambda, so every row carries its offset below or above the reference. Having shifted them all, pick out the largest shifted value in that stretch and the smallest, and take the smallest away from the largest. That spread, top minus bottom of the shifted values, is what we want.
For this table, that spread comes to 4.2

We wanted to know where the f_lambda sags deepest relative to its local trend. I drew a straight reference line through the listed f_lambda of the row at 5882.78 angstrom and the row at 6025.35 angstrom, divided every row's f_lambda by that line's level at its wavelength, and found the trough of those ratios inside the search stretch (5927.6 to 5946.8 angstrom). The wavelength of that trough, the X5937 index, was 5929.01 angstrom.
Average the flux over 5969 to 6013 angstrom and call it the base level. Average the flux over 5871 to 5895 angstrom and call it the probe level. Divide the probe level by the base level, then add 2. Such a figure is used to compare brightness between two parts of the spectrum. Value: 2.95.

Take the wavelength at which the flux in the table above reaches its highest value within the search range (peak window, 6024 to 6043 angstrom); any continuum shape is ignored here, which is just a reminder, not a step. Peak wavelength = 6042.02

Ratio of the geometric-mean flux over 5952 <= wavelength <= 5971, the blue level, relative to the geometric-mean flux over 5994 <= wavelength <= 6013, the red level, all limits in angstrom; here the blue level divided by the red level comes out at 1.02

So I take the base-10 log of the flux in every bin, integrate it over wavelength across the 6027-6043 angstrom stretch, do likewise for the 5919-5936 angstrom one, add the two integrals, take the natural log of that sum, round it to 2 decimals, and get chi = 3.82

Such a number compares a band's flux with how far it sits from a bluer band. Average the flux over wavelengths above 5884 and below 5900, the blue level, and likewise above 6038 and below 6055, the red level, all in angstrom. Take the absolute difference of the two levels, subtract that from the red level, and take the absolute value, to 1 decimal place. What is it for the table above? 21.1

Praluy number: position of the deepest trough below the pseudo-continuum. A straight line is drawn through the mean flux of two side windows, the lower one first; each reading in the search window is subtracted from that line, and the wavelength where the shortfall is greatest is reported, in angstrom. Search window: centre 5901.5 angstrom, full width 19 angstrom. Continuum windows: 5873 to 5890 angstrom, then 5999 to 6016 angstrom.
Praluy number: 5893.62 angstrom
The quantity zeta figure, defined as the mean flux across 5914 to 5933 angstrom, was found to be 23.7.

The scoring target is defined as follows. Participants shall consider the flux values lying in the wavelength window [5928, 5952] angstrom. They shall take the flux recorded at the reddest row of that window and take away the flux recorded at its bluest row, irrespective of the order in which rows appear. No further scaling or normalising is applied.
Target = 0.3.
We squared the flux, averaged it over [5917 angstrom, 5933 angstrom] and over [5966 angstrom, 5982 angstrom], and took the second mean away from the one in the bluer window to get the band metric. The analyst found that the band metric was -11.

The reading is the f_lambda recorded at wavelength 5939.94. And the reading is 24.1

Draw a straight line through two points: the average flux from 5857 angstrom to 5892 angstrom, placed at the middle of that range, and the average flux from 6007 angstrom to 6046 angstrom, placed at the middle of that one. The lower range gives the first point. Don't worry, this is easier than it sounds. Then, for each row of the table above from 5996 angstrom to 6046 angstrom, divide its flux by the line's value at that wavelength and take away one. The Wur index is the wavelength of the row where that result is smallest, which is 6003.19 angstrom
